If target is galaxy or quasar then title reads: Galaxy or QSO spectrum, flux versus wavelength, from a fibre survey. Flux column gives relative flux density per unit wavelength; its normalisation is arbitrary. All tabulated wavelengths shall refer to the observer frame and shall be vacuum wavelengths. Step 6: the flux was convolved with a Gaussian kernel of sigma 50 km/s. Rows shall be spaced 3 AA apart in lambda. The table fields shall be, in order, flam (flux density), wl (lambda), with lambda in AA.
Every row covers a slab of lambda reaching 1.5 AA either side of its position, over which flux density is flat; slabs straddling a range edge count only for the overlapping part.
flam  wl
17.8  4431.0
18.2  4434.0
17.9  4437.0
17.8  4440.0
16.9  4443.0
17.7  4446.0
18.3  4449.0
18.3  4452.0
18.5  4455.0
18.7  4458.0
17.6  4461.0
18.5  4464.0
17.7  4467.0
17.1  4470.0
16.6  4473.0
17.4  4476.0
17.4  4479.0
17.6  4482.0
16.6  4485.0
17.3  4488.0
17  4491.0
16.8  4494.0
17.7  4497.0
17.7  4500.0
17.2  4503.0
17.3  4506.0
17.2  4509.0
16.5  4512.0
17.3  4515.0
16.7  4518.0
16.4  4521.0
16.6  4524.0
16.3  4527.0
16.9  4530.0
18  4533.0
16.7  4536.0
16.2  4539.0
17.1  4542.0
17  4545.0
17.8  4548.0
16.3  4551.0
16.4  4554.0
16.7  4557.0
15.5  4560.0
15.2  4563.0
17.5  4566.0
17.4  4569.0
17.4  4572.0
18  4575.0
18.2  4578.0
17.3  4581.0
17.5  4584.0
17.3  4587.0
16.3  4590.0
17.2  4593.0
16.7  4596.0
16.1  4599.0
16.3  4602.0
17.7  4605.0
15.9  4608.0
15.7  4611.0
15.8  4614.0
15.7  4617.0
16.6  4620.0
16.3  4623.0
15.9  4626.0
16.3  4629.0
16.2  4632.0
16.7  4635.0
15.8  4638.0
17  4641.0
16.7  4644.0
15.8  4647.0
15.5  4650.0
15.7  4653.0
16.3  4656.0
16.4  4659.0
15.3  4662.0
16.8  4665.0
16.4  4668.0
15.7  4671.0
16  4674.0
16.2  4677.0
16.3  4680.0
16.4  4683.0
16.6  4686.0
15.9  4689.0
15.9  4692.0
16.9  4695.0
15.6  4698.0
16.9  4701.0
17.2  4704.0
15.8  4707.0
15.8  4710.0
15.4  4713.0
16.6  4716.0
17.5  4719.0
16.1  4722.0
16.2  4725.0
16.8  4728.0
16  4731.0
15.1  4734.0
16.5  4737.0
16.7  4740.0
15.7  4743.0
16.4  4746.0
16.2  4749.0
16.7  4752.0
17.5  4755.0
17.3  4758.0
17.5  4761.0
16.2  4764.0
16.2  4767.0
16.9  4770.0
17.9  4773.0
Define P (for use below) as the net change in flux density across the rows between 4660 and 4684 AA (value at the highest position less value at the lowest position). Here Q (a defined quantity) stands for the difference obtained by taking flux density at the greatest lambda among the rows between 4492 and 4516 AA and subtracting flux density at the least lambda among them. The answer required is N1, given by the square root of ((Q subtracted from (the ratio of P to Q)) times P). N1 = 1.4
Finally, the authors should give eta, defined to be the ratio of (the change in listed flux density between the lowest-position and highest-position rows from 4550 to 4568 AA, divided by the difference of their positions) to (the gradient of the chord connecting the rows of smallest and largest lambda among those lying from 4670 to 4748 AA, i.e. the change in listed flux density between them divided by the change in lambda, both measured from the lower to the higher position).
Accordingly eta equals 8.6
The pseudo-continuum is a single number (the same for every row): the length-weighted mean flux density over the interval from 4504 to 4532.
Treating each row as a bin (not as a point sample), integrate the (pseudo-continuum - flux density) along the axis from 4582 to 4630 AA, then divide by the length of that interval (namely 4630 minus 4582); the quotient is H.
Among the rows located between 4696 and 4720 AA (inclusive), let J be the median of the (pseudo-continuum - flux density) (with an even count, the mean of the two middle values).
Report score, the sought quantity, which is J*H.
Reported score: 0.2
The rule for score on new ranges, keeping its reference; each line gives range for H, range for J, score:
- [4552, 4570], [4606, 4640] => 0.4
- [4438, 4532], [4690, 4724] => -0.4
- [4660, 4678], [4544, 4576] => -0.1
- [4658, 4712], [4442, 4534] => -0.3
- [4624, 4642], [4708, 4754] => 0.3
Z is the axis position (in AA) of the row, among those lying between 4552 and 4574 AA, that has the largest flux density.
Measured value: 4566.0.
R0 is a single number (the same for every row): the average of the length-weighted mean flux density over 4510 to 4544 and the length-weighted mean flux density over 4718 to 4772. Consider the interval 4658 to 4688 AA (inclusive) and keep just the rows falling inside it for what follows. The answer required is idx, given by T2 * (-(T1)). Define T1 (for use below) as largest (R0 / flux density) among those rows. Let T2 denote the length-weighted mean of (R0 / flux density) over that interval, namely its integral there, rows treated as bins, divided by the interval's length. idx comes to -1.12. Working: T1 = 1.09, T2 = 1.03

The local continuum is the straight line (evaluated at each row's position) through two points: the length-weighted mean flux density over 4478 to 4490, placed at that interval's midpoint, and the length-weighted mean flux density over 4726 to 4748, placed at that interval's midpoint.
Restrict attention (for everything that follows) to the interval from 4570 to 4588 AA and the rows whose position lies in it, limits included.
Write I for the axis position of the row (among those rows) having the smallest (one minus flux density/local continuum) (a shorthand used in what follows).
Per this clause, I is 4578.0 AA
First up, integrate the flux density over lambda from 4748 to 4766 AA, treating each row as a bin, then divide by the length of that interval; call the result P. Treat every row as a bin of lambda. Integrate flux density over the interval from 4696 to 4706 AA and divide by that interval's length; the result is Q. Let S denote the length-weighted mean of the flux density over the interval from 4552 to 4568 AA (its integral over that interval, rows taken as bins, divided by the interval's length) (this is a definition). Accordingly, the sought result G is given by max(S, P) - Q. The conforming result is 0.4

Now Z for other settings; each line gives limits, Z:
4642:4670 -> 4665.0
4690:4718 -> 4704.0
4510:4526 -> 4515.0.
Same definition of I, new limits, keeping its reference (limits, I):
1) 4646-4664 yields 4659.0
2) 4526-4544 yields 4533.0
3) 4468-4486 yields 4482.0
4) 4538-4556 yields 4548.0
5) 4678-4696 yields 4695.0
